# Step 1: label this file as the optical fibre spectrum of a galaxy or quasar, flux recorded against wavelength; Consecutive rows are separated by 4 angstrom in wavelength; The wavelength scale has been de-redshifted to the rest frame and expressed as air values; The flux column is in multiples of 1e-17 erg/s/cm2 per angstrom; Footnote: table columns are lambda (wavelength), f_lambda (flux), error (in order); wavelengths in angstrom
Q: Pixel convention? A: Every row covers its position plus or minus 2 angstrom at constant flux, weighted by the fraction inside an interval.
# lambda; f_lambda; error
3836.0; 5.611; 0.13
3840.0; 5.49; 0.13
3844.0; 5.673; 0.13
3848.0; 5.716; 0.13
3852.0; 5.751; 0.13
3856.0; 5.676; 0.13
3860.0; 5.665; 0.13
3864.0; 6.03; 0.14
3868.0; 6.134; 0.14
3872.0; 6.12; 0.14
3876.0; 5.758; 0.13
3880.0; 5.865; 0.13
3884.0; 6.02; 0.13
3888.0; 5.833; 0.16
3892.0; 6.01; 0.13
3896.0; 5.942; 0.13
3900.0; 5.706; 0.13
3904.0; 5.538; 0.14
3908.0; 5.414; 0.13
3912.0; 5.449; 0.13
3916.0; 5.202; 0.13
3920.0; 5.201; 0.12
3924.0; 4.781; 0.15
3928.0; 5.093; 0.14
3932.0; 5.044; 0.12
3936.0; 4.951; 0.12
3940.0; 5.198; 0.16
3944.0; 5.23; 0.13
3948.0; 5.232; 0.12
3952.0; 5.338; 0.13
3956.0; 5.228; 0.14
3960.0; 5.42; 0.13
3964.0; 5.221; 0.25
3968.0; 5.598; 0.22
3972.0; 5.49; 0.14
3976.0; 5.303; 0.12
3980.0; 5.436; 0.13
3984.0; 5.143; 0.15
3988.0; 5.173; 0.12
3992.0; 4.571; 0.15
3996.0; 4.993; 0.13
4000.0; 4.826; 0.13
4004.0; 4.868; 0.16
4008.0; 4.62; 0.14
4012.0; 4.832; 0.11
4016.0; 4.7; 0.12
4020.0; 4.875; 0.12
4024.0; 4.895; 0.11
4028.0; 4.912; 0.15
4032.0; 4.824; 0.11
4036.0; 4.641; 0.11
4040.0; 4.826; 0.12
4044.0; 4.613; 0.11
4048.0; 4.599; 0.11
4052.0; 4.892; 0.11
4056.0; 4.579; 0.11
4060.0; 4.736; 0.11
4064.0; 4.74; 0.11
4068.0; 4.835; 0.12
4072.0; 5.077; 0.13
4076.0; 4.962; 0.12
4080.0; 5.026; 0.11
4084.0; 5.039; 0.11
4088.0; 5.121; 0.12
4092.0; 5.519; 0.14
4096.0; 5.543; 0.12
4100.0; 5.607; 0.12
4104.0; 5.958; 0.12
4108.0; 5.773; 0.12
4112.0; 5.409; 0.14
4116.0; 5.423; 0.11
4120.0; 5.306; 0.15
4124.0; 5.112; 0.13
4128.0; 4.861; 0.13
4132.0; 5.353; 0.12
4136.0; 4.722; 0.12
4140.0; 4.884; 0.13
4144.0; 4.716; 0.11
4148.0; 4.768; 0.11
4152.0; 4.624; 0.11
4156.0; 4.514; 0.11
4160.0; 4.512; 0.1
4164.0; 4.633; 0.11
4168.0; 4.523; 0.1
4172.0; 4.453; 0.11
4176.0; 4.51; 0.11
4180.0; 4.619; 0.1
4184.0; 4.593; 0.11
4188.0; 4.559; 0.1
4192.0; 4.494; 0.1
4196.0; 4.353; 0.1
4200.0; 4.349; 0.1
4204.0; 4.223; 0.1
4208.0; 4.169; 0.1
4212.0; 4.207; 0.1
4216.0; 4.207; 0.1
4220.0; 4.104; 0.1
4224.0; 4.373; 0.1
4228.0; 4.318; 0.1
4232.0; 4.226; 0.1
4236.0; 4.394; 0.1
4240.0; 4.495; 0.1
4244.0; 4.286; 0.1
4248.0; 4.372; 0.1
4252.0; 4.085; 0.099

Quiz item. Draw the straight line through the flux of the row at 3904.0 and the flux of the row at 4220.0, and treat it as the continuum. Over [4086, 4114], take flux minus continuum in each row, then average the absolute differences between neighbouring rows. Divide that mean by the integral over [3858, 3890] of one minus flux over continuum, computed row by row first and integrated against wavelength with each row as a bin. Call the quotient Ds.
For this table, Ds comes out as -0.17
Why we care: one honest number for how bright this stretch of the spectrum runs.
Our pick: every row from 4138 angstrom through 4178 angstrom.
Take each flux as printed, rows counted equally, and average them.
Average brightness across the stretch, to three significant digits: 4.61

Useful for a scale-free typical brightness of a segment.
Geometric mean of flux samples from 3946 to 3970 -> 5.3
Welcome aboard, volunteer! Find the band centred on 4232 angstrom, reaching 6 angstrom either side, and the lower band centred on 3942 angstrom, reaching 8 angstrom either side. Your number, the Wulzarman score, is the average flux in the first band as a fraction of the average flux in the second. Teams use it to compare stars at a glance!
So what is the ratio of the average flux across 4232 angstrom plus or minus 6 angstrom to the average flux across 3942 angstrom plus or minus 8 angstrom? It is 0.84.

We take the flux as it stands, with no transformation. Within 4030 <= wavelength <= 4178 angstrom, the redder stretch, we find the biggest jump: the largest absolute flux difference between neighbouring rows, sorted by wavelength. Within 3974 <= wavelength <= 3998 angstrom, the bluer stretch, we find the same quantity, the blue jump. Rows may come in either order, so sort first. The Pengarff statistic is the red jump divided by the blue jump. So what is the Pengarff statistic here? 1.05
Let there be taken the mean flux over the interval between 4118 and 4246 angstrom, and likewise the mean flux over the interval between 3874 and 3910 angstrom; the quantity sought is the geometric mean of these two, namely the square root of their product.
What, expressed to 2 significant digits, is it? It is 5.1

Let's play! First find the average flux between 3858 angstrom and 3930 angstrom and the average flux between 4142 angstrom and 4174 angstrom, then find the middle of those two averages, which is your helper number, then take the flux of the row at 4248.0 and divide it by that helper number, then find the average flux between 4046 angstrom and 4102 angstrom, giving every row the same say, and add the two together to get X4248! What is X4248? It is 5.87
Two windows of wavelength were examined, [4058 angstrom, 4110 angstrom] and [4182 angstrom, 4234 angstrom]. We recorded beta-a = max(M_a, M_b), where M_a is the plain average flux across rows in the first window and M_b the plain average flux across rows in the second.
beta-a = 5.23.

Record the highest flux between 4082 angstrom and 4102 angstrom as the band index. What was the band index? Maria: 5.607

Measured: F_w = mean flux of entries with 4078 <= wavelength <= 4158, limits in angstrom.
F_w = 5.16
